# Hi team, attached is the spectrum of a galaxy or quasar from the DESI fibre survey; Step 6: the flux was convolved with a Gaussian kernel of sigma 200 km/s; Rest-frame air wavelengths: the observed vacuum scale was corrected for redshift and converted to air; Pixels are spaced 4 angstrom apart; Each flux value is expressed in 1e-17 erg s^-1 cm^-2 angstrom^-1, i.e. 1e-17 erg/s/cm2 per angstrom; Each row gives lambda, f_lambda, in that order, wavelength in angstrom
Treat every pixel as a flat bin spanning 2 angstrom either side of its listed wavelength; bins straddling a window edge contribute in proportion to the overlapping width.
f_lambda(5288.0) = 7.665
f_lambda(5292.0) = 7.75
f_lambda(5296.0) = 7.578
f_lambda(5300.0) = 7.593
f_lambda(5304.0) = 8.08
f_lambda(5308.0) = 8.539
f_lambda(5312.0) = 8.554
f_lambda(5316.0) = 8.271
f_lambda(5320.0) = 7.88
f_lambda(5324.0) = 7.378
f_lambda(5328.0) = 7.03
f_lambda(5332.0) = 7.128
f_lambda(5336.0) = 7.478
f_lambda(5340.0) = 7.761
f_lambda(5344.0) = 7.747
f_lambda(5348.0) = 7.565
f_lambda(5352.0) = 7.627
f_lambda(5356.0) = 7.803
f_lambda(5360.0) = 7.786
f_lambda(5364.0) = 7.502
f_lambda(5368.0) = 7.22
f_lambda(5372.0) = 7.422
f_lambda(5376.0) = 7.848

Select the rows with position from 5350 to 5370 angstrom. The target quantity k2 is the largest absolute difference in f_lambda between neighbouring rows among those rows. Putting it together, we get 0.3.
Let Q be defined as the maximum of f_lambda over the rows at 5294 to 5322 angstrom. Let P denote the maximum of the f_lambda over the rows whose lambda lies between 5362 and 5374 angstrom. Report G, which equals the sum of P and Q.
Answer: 16.1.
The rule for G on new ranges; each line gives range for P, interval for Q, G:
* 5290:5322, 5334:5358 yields 16.4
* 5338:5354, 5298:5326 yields 16.3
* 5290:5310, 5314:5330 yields 16.8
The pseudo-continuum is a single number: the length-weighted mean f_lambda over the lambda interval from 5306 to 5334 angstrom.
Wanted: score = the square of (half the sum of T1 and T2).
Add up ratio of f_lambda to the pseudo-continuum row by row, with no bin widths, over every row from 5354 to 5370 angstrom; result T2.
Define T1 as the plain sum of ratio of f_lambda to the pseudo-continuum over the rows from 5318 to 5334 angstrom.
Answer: 14.6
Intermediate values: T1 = 3.76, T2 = 3.873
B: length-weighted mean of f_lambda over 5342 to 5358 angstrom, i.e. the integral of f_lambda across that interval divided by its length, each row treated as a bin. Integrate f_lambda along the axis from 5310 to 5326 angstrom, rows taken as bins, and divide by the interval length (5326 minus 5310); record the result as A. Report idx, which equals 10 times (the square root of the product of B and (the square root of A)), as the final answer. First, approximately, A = 8.0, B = 7.69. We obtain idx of 46.7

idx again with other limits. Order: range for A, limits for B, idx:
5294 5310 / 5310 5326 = 47.6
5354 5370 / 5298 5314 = 47.5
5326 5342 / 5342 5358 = 45.6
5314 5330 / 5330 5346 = 45.6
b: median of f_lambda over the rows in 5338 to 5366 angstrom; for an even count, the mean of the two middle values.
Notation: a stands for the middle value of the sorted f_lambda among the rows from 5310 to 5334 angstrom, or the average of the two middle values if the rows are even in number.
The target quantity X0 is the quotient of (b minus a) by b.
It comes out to 0.015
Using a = 7.63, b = 7.7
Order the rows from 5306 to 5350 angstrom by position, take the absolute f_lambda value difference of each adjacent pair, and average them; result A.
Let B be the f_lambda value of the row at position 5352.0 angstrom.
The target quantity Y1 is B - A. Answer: 7.38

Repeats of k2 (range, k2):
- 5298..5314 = 0.5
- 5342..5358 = 0.2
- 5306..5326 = 0.5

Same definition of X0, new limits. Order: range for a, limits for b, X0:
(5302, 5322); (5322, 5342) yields -0.121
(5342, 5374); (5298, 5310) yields 0.060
